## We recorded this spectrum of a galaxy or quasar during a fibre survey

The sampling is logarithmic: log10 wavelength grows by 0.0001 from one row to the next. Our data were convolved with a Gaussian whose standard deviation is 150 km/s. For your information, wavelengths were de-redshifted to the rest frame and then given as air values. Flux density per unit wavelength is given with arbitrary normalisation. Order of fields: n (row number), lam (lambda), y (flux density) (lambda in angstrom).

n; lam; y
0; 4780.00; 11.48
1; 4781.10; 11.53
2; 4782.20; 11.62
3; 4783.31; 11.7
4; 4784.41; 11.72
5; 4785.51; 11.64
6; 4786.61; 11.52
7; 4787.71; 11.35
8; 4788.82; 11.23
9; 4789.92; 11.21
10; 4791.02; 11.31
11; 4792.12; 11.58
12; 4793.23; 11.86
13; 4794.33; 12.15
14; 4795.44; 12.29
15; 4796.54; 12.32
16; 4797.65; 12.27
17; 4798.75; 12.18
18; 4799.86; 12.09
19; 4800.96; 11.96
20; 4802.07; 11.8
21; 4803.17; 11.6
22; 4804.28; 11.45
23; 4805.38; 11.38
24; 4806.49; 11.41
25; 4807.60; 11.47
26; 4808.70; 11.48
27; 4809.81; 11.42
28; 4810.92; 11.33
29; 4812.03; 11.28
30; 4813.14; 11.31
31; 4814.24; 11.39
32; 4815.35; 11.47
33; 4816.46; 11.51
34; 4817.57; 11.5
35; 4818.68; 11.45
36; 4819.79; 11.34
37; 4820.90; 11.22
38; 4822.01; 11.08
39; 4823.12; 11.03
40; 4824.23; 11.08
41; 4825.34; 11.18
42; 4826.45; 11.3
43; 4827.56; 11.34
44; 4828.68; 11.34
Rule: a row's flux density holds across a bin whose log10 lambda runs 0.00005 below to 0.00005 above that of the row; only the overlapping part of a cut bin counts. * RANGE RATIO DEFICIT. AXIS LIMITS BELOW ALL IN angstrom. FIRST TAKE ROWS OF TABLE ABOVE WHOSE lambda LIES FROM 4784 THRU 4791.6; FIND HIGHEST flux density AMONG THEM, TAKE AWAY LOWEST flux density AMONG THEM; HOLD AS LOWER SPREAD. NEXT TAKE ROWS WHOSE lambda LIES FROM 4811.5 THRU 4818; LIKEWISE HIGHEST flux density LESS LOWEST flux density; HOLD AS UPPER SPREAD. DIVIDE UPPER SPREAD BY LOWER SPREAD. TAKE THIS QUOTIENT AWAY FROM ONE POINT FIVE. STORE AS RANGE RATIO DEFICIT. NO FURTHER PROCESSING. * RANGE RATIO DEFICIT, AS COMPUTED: 1.0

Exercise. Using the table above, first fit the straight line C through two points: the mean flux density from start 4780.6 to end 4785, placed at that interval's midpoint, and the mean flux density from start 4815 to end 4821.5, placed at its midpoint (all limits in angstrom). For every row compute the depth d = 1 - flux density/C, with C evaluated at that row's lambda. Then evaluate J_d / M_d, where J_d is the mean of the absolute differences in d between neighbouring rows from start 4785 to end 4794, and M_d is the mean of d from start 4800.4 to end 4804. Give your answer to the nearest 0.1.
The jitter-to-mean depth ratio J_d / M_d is -0.6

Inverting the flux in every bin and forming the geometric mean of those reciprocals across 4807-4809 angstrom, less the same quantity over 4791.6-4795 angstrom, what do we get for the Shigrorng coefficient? 0.0028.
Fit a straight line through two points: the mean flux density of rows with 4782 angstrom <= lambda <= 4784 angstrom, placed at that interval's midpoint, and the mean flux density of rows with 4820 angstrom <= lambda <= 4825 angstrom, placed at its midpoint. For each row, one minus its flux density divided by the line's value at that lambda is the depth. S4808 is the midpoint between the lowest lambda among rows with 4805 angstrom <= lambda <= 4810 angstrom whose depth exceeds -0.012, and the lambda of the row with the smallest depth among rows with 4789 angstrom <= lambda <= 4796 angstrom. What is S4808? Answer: 4800.4 angstrom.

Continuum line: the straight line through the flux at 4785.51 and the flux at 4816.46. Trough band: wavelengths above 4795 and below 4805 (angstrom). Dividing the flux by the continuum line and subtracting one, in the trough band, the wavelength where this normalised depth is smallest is 4804.28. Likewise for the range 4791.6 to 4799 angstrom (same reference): 4792.12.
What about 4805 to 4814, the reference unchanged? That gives 4812.03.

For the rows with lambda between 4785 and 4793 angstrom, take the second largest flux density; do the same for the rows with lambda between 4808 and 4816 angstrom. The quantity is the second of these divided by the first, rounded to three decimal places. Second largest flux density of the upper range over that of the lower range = 0.991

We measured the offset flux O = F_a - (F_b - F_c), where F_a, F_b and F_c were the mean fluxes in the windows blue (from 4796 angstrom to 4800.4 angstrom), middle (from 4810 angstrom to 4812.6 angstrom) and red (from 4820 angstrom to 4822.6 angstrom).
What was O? 12.1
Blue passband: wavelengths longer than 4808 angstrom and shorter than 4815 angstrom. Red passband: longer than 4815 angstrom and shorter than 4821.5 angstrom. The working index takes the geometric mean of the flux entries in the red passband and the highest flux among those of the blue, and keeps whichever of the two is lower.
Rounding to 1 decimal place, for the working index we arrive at 11.4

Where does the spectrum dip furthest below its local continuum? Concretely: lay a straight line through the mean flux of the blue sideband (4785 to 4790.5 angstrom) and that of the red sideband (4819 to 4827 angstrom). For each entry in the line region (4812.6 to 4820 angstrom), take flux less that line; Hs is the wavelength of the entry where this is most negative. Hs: 4813.14 angstrom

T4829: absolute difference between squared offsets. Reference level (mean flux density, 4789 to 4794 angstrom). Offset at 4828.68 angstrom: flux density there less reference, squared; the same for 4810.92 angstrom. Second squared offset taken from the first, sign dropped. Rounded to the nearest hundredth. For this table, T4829 0.00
